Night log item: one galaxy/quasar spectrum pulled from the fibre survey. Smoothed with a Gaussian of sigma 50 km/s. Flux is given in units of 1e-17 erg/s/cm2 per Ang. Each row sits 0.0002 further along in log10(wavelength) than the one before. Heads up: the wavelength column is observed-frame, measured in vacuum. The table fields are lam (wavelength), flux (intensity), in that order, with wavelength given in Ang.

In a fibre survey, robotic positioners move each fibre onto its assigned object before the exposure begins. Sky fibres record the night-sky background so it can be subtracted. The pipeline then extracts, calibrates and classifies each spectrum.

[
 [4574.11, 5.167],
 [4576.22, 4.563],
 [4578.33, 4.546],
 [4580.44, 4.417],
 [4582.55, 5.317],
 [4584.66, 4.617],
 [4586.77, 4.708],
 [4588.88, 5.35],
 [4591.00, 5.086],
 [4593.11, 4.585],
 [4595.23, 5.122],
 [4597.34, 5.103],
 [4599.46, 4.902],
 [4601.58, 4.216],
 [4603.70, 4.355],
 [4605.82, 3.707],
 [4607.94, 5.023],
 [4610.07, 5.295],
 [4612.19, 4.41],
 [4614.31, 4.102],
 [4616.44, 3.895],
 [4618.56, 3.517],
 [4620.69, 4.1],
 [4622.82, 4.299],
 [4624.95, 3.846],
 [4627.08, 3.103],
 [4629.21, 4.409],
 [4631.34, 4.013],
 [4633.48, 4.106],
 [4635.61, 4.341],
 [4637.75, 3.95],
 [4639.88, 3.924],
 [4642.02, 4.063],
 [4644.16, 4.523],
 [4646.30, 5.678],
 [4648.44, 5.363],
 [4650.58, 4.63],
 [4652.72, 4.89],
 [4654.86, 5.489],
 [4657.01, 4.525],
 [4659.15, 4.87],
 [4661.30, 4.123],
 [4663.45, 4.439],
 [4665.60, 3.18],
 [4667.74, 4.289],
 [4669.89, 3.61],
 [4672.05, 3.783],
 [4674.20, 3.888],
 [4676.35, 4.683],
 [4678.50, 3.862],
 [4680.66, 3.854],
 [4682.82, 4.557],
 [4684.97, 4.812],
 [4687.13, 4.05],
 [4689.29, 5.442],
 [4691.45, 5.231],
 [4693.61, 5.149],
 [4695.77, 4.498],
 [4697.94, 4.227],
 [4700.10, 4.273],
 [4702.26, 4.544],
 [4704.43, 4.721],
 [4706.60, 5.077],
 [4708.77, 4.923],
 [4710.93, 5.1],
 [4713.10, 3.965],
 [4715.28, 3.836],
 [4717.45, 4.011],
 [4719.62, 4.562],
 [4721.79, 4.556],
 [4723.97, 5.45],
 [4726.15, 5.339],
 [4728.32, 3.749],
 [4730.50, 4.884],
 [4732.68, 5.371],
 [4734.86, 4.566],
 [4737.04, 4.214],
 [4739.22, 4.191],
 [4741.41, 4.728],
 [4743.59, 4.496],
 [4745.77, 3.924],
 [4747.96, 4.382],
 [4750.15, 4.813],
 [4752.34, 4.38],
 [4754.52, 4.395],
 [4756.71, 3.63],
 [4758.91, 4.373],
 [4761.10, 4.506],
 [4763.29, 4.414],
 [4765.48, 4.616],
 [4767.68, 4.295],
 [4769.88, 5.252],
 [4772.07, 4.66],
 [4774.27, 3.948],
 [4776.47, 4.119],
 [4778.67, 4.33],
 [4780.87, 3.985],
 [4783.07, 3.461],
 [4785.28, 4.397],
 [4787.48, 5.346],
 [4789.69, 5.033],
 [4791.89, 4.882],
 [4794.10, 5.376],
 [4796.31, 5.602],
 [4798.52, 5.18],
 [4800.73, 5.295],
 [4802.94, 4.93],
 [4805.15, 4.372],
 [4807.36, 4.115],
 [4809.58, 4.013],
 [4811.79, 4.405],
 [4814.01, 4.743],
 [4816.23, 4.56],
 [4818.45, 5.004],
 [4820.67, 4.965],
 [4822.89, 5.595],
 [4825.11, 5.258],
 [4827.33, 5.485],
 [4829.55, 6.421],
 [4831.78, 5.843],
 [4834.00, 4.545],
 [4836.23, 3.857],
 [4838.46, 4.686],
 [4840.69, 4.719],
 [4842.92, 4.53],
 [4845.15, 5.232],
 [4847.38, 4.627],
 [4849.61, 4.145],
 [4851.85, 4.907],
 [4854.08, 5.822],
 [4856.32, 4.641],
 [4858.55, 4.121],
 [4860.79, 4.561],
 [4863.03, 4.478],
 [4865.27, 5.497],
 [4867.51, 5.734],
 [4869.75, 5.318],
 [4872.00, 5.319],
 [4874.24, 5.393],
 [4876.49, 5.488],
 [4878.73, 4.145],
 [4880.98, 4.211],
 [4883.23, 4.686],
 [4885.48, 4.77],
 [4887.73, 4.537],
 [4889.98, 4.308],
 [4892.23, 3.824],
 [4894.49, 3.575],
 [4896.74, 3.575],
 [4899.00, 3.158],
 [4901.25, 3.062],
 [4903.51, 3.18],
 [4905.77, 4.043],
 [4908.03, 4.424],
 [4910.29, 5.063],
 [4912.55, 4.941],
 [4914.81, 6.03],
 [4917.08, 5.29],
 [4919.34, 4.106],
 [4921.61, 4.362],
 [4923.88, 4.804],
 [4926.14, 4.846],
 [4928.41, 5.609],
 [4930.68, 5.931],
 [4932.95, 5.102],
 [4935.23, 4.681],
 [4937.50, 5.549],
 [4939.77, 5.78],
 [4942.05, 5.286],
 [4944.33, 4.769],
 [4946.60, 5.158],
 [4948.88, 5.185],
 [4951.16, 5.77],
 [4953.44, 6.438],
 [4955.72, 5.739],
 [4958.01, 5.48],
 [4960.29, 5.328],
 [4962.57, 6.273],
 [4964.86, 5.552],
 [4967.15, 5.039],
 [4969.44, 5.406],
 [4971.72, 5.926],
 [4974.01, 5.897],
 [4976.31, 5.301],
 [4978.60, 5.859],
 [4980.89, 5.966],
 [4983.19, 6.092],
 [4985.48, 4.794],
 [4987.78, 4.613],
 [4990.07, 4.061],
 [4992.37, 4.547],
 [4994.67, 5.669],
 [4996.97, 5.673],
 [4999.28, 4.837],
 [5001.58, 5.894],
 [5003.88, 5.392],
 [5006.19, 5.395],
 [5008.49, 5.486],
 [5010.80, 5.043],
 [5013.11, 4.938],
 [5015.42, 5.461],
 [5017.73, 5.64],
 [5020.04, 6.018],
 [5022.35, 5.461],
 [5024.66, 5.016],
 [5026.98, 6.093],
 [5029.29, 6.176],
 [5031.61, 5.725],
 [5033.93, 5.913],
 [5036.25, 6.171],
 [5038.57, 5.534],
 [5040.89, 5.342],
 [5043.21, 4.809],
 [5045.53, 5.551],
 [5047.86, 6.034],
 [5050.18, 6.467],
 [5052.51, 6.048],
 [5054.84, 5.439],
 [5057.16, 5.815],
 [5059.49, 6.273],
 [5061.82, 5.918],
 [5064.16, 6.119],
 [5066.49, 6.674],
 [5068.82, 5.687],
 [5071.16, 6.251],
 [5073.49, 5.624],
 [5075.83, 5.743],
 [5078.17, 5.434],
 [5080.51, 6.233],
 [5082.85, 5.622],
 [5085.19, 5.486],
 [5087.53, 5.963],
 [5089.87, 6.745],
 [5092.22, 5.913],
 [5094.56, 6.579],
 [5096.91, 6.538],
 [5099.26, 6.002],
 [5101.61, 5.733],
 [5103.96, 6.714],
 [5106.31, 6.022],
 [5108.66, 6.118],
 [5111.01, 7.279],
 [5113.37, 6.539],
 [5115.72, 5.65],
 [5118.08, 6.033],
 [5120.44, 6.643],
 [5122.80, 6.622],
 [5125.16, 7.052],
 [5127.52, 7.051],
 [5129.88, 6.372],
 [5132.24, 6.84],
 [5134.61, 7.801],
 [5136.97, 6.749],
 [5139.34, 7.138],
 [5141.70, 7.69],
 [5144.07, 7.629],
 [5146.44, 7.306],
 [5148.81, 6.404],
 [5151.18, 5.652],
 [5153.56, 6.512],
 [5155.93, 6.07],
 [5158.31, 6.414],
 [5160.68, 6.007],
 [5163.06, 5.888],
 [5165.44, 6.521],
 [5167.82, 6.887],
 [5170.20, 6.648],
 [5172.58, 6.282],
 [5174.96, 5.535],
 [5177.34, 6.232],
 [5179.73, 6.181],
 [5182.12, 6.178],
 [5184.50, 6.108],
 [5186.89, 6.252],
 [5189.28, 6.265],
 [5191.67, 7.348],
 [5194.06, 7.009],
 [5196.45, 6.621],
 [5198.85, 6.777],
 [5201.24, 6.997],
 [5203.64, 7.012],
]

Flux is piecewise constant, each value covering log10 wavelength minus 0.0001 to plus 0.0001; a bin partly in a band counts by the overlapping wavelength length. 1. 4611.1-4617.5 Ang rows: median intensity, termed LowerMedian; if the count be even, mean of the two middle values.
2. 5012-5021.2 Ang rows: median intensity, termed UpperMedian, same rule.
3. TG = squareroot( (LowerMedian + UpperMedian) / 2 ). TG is 2.20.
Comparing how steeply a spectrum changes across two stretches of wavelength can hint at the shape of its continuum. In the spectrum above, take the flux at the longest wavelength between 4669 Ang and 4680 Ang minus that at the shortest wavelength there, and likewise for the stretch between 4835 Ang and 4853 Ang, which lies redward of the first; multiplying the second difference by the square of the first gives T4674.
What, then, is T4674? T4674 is 0.1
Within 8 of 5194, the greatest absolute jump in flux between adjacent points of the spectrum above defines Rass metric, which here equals 1.1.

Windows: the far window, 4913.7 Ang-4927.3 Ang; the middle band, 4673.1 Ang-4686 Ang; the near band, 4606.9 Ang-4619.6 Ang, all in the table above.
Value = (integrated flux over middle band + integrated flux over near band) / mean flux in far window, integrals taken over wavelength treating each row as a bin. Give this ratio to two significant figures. 23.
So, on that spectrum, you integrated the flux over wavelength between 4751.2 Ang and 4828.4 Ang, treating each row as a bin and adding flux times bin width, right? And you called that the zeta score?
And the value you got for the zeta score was 359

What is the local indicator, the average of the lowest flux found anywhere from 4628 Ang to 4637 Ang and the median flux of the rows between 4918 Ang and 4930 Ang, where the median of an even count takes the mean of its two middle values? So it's 4.4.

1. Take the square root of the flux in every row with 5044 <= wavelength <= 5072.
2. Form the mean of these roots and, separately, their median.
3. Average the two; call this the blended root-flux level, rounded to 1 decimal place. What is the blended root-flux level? 2.5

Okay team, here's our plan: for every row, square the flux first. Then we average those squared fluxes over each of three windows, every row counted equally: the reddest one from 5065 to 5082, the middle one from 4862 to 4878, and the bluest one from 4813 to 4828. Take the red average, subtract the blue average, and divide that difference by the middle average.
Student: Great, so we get 0.34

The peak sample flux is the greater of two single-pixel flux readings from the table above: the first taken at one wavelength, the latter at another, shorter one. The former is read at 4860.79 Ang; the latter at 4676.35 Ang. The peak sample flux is 4.7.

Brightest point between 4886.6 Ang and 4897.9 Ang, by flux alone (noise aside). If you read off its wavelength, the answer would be 4887.73 Ang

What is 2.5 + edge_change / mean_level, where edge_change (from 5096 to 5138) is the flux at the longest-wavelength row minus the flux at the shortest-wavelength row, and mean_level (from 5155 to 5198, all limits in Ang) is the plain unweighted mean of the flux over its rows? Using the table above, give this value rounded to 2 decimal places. 2.53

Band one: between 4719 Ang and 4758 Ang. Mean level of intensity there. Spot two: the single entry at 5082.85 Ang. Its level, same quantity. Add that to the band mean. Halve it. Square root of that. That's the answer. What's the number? 2.25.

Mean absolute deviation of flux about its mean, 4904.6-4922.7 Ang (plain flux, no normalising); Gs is 0.55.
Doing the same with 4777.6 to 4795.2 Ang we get 0.56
